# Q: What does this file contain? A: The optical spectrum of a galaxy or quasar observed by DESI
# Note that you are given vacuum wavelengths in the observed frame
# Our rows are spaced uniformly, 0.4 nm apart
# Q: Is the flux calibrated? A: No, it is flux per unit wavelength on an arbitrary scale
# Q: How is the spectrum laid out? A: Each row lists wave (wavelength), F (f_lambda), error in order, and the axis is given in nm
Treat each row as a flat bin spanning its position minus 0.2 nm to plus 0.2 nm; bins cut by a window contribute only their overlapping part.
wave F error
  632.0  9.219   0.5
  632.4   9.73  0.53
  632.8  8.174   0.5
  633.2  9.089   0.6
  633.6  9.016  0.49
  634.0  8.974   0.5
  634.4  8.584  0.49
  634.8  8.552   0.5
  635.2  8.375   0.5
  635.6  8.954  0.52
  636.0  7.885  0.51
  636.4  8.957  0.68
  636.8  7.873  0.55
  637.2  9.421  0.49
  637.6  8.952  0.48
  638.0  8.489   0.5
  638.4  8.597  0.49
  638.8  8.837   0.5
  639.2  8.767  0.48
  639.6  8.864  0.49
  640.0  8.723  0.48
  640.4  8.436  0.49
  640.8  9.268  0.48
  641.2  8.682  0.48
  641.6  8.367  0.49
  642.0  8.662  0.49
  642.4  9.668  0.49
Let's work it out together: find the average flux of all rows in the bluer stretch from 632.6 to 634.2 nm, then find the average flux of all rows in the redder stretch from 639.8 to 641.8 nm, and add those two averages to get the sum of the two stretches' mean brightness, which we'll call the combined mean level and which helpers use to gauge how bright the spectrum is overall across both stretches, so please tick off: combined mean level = 17.5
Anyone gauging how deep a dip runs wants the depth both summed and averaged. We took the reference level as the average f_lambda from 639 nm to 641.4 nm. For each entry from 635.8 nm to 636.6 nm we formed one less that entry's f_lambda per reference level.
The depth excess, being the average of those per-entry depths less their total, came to -0.042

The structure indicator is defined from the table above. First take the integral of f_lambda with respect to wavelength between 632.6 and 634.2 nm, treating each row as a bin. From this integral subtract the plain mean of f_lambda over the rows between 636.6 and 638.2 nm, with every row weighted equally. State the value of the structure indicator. 5.4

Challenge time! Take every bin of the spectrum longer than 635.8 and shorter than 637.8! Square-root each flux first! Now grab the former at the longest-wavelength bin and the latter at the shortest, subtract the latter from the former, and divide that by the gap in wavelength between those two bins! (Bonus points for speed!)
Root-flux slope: 0.11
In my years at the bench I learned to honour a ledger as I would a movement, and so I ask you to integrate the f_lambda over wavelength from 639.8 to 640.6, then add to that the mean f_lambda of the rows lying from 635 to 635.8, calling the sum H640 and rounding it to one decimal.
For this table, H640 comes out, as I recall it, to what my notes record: 15.5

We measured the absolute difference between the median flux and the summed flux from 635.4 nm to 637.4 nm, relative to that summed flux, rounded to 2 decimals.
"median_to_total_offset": 0.79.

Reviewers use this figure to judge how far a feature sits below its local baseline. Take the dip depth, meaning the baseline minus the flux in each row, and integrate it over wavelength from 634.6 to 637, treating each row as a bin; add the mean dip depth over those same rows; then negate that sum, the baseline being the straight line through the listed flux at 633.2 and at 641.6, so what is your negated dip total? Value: -1.5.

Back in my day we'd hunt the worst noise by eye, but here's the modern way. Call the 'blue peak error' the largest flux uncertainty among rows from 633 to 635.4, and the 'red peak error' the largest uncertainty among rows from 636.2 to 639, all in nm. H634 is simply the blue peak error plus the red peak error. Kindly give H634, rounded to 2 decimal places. 1.28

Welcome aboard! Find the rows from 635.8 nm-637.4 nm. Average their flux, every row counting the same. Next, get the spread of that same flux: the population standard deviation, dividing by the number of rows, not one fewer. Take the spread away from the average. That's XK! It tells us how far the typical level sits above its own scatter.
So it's 7.86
